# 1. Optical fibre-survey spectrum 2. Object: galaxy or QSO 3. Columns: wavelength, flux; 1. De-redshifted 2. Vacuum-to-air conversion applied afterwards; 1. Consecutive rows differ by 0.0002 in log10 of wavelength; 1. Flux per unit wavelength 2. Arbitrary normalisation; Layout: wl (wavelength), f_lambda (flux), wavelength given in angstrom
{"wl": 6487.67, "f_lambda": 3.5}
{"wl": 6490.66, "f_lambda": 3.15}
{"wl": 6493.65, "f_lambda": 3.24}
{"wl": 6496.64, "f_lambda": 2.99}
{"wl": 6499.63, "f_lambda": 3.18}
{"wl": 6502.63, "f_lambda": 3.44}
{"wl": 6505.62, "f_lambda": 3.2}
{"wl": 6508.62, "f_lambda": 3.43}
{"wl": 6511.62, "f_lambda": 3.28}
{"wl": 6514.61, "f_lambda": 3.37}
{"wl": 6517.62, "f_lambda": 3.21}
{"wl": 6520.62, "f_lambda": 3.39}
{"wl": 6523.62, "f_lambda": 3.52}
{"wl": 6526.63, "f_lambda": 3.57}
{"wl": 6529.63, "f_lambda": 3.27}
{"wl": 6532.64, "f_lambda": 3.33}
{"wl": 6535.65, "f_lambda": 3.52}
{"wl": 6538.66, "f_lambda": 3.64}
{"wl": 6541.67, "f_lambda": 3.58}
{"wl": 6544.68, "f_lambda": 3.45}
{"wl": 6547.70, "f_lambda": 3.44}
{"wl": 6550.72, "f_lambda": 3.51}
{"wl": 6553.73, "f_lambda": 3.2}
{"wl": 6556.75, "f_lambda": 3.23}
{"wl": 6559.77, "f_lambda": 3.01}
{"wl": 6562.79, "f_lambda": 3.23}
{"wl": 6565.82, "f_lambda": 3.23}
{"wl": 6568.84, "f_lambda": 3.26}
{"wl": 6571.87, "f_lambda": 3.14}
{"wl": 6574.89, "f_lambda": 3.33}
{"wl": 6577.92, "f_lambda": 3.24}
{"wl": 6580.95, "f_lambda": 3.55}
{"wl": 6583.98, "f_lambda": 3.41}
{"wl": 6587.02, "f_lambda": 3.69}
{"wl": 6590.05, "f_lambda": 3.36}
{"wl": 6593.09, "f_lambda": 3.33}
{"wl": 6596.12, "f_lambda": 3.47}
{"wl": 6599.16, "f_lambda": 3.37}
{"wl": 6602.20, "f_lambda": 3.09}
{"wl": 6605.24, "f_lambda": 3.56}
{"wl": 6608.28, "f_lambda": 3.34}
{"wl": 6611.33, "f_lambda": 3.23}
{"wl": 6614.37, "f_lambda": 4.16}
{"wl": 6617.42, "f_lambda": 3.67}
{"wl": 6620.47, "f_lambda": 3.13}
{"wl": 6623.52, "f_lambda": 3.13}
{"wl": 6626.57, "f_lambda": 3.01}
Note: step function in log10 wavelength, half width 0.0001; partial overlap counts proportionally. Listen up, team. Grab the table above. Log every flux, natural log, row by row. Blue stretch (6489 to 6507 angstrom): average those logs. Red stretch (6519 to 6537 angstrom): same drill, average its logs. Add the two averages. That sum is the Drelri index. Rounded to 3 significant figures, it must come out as 2.40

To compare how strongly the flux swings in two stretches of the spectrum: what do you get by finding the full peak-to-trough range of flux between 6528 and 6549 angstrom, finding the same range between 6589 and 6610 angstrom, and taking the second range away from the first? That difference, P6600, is -0.10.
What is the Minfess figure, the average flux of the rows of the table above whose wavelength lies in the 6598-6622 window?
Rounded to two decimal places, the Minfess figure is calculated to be 3.44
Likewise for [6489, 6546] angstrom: 3.36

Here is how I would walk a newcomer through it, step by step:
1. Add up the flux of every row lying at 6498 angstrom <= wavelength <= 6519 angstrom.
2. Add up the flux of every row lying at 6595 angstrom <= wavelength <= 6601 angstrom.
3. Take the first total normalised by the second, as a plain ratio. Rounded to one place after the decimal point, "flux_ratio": 3.4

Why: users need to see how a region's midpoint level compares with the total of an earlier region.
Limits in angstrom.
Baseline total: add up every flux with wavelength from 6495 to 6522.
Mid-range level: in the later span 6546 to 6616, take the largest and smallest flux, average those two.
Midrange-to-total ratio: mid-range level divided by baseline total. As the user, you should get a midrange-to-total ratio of 0.12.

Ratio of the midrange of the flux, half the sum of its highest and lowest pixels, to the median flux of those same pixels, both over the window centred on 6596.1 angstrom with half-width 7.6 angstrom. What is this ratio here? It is 0.98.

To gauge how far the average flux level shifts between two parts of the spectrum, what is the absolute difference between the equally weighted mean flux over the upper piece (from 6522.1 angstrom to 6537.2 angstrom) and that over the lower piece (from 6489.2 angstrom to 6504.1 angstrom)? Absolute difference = 0.24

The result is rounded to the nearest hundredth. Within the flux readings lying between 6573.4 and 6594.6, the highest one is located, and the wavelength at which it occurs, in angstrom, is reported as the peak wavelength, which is 6587.02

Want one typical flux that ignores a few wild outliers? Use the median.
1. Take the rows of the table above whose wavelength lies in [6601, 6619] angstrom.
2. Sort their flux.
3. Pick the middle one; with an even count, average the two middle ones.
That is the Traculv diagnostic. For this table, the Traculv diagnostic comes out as 3.45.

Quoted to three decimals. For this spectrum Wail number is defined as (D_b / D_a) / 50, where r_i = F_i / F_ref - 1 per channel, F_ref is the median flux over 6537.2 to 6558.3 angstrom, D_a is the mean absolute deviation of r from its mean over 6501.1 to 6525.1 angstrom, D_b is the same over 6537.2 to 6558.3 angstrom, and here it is 0.027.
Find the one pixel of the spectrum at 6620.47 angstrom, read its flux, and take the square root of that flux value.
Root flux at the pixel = 1.77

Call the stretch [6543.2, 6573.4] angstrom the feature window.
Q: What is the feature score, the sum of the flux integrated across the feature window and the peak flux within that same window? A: 102.3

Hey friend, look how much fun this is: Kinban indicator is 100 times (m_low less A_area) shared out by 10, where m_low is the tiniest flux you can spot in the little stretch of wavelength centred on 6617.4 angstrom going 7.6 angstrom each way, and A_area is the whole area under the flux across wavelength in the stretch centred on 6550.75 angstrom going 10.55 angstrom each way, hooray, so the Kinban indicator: -675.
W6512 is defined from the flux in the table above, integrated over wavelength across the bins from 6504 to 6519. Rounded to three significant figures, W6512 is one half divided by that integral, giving 0.0101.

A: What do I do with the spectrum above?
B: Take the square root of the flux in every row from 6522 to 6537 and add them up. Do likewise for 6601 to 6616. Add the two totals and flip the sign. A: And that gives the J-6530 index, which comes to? -18.6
